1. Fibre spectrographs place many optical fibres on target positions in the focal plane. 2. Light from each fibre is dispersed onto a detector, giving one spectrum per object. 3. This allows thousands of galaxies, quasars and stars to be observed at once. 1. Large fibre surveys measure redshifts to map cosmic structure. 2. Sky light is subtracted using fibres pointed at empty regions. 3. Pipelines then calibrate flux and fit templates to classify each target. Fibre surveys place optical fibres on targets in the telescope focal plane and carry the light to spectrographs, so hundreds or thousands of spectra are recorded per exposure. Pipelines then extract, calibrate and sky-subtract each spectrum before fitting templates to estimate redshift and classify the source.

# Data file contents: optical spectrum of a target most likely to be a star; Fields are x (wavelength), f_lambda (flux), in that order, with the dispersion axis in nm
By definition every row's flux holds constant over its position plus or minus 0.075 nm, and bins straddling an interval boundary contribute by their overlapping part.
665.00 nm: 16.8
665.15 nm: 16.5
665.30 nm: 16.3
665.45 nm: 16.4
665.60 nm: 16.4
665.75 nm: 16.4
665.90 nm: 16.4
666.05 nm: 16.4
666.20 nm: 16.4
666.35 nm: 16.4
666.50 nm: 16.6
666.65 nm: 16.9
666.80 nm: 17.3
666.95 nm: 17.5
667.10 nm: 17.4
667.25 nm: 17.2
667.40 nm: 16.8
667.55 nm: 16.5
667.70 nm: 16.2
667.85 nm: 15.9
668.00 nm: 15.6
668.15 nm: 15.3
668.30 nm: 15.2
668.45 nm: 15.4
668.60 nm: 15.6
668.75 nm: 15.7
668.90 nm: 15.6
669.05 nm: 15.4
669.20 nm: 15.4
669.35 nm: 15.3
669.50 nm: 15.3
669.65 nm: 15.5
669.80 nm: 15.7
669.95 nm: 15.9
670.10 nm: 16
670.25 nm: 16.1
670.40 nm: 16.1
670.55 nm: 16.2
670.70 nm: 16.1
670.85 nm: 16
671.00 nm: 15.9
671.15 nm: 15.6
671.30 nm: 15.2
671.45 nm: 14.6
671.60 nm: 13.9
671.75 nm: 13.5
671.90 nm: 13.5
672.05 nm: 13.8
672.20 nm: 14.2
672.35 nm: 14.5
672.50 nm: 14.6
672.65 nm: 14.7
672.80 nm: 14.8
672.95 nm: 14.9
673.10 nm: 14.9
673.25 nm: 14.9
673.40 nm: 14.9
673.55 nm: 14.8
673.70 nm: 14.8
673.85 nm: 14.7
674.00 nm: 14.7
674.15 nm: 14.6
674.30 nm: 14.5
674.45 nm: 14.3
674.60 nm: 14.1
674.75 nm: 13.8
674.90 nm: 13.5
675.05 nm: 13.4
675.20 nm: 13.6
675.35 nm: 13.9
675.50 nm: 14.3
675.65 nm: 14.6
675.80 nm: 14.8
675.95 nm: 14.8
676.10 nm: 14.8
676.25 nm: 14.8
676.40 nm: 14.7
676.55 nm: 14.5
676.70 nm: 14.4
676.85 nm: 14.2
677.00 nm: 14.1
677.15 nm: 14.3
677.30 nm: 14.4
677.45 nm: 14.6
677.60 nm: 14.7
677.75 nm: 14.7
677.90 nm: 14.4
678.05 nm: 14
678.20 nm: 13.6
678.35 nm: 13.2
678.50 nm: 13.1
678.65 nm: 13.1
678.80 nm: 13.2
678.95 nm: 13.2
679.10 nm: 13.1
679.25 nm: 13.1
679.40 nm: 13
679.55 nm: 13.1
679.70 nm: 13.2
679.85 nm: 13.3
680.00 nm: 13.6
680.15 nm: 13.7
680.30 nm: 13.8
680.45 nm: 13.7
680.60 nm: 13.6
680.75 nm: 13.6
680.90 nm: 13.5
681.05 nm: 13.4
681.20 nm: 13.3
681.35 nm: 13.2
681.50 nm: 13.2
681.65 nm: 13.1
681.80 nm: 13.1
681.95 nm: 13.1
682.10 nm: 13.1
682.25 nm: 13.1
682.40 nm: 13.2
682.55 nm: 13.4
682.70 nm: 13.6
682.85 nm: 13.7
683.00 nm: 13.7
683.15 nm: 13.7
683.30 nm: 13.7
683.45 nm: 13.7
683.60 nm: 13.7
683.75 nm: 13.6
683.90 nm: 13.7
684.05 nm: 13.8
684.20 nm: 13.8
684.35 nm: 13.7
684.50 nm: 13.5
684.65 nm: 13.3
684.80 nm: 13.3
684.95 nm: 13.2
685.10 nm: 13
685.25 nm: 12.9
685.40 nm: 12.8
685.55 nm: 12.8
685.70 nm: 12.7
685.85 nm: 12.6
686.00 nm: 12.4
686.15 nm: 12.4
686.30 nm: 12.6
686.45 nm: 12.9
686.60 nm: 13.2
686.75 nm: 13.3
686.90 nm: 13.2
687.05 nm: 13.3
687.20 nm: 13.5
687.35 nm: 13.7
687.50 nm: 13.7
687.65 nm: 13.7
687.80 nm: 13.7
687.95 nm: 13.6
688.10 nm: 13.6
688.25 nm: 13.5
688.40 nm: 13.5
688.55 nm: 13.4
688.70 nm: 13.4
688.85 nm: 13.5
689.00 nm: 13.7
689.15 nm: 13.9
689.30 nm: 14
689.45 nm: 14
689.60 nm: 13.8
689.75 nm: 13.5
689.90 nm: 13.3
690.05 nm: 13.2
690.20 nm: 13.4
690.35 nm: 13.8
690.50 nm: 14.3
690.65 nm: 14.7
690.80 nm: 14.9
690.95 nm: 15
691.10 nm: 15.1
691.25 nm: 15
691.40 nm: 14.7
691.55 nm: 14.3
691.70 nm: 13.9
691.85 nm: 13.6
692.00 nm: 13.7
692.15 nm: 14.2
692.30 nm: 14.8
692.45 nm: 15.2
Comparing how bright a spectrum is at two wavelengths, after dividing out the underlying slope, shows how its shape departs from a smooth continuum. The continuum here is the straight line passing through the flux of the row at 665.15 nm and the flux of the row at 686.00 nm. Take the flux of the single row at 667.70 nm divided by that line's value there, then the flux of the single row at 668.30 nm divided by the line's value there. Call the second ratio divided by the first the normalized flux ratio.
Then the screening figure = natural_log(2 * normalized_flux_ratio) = 0.64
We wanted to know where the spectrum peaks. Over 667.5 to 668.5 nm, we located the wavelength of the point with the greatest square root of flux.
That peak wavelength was 667.55 nm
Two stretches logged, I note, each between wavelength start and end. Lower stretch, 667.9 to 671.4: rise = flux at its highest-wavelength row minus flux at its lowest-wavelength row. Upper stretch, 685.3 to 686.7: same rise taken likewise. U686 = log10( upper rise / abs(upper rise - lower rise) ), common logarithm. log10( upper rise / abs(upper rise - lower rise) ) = -0.3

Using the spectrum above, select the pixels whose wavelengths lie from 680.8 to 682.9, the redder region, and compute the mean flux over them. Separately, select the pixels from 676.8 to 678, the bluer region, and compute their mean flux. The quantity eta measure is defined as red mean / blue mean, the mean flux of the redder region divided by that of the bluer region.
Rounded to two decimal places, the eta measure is 0.92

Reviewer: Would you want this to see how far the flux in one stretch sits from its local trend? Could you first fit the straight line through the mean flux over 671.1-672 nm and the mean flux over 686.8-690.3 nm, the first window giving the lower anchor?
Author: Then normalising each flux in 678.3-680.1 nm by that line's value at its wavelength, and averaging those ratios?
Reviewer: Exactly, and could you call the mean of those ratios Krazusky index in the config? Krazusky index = 0.94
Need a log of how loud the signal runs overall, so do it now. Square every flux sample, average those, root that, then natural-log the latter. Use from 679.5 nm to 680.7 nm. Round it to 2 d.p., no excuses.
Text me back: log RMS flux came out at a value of 2.60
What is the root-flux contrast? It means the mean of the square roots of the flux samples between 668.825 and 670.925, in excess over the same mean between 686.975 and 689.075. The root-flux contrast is 0.29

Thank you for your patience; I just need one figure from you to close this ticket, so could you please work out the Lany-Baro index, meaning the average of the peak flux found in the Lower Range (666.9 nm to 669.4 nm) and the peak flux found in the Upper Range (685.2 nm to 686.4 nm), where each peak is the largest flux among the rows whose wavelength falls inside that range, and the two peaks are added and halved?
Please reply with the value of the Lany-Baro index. 15.2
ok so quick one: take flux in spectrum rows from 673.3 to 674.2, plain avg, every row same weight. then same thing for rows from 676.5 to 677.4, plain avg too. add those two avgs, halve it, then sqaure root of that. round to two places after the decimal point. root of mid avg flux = 3.81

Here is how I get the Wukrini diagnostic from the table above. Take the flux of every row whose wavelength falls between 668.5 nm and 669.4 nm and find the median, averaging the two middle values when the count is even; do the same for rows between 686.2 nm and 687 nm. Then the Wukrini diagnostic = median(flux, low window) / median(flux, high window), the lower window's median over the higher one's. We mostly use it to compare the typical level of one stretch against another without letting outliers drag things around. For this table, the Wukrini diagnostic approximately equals 1.17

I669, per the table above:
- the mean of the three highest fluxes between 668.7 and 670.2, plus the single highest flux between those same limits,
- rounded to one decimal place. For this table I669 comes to 31.9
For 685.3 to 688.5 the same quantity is 27.4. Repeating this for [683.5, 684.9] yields 27.6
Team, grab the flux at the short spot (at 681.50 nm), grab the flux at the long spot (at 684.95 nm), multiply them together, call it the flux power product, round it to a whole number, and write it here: 174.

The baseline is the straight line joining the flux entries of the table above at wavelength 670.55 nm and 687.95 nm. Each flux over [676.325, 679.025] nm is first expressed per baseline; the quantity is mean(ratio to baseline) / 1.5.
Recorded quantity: 0.618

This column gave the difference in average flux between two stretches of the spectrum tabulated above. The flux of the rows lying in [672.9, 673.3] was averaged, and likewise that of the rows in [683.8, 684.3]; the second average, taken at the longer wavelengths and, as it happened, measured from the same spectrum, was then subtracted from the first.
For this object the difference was 1.1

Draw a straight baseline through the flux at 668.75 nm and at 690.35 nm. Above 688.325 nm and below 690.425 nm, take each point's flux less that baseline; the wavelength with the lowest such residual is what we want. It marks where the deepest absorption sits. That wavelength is 690.05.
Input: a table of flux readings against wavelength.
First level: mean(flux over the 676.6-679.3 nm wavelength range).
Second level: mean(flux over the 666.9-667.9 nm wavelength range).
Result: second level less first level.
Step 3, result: 2.9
